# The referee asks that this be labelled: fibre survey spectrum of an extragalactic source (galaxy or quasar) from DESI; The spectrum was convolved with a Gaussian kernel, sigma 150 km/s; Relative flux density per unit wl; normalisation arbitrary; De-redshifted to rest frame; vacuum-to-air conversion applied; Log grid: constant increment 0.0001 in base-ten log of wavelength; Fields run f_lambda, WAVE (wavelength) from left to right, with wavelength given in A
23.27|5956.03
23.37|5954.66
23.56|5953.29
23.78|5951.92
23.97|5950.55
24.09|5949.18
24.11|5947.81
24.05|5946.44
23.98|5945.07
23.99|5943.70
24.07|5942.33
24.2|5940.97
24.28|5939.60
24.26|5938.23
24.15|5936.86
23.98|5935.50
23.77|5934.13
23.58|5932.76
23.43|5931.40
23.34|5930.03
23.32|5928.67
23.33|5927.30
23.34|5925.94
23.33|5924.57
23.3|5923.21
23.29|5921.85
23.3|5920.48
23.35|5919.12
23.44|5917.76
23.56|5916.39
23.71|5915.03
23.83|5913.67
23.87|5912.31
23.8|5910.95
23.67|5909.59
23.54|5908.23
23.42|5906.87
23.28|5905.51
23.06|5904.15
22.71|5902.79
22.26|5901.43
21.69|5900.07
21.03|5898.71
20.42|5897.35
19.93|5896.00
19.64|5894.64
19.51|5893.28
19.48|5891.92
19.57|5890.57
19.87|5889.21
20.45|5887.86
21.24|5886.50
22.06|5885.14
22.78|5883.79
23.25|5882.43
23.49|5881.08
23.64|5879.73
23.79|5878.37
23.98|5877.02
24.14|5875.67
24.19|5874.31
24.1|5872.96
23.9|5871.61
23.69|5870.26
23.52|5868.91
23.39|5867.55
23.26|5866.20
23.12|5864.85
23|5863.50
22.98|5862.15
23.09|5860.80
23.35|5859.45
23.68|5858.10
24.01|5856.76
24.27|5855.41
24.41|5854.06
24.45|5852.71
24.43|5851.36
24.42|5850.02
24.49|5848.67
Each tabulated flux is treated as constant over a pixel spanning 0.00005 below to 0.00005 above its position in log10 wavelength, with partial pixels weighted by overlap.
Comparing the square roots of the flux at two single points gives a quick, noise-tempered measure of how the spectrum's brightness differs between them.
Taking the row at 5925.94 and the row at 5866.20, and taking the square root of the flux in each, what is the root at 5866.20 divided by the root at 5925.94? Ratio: 0.998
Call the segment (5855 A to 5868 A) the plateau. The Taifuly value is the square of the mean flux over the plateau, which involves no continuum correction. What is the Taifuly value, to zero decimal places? 548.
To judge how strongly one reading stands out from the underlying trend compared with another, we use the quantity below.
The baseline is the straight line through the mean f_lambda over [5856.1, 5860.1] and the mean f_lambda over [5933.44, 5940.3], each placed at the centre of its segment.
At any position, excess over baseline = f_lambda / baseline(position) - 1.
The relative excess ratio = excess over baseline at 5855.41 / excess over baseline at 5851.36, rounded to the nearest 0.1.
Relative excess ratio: 0.8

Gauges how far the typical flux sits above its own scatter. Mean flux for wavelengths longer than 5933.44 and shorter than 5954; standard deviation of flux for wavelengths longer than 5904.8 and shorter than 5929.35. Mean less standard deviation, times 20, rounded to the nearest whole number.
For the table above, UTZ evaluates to 476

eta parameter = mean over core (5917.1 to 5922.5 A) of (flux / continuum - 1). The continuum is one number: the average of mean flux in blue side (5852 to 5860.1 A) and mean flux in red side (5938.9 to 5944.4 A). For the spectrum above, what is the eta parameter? -0.031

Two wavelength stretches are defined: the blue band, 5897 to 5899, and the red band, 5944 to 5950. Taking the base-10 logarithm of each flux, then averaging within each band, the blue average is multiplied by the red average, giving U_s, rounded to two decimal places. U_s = 1.82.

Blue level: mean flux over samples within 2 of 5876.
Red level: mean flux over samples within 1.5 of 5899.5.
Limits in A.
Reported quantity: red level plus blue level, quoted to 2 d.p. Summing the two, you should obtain 45.46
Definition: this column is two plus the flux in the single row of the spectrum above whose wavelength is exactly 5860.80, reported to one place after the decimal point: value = 25.1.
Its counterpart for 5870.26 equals 25.7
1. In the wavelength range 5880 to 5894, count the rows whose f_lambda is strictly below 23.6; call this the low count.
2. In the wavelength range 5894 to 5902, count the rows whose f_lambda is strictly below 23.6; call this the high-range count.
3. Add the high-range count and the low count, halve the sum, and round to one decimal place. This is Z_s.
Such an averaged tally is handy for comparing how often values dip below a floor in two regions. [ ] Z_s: 8.0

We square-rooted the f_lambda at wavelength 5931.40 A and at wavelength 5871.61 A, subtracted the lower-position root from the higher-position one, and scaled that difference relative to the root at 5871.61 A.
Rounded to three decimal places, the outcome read -0.010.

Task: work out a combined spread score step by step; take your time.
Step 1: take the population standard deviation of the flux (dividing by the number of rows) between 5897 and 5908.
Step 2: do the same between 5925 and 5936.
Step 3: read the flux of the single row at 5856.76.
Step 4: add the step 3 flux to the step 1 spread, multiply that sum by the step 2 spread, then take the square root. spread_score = 2.4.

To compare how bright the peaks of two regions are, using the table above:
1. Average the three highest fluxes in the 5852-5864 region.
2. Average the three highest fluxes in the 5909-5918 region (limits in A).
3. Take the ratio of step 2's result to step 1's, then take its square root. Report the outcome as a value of 0.989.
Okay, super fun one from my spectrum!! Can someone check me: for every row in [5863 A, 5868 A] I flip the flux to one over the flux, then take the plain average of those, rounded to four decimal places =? 0.0431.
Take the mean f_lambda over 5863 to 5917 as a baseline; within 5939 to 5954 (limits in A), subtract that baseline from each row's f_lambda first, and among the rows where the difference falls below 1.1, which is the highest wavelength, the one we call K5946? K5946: 5953.29 A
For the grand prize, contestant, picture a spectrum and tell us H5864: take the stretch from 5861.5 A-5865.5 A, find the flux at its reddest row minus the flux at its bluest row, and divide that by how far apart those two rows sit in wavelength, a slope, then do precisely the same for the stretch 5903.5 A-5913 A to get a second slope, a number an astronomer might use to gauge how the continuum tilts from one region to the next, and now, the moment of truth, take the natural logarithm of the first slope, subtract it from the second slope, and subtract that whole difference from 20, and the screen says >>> 16.9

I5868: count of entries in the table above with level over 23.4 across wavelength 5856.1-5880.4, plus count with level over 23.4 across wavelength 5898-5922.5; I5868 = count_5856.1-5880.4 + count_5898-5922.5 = 20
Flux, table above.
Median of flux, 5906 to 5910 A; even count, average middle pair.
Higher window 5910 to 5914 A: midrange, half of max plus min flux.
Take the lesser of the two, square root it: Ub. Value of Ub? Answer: 4.85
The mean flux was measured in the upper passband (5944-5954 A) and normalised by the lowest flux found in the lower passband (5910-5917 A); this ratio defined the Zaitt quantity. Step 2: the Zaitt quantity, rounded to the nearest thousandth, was 1.016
